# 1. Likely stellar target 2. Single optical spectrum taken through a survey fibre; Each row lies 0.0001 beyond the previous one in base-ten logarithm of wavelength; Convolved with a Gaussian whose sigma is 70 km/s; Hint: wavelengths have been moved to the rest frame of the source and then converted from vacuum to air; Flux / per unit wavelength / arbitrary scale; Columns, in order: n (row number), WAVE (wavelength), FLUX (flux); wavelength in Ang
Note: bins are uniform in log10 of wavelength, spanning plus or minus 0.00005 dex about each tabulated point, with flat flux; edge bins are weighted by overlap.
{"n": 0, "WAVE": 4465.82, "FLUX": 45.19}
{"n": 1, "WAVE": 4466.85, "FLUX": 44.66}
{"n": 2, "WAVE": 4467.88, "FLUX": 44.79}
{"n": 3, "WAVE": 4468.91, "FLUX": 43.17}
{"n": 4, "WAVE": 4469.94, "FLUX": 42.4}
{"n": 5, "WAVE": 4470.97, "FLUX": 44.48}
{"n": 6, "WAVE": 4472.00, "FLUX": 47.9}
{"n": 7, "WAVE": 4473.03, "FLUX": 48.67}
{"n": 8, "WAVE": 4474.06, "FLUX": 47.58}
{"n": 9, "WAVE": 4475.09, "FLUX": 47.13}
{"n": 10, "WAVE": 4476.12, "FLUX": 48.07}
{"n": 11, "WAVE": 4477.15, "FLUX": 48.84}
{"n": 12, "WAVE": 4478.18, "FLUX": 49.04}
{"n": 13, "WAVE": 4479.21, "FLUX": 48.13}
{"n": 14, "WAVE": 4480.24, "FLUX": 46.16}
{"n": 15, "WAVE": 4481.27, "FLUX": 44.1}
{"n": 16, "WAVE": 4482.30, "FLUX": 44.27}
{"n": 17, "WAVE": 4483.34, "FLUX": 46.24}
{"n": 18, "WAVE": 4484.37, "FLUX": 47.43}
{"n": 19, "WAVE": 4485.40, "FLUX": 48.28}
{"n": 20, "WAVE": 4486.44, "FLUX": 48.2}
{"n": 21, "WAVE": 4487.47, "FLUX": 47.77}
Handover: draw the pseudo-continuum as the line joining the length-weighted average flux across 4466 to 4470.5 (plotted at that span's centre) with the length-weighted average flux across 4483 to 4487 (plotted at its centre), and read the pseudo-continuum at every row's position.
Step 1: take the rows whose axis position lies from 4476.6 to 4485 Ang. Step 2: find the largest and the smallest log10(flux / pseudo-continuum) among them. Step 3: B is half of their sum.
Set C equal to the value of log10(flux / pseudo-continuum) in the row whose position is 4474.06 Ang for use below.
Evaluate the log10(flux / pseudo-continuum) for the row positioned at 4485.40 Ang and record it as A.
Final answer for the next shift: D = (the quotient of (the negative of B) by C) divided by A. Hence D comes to -7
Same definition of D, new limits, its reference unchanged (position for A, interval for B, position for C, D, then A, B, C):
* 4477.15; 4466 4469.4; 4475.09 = -4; 0.028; 0.002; 0.017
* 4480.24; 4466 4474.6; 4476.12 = 106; -0.003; 0.009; 0.023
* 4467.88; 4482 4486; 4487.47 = -274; 0.010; -0.010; -0.004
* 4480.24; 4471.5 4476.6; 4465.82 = 390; -0.003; 0.026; 0.019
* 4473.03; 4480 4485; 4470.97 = 786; 0.035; -0.013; 0.000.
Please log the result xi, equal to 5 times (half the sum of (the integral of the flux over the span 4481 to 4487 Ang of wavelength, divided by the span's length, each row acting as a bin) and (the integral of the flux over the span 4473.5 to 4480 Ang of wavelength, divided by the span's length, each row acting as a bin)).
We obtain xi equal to 236.5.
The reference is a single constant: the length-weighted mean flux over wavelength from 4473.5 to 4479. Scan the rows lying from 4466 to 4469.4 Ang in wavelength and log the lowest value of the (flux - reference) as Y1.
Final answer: -5.0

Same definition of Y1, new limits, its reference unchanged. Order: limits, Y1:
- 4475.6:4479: -0.1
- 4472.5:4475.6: -1.0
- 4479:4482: -4.1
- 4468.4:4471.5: -5.8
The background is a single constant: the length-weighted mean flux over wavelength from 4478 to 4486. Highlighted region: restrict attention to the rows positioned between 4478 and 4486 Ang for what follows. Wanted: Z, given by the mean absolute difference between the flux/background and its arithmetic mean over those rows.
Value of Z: 0.032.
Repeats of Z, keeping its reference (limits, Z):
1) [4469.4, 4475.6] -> 0.042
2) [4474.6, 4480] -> 0.012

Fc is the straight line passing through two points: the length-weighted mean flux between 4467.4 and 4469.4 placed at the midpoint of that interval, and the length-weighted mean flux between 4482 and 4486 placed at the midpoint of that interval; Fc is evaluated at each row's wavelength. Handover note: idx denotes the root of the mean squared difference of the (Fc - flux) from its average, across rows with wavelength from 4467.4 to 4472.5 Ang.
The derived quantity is 1.8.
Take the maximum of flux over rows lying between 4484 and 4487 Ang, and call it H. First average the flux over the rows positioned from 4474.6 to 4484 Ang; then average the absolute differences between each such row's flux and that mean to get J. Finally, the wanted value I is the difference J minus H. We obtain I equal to -46.8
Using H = 48.28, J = 1.5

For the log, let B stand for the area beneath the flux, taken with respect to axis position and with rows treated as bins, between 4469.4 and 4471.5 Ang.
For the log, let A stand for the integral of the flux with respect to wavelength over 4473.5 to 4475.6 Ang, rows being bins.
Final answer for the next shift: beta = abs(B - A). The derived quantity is 8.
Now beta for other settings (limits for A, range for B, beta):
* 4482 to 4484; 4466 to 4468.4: 17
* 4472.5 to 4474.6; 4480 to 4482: 11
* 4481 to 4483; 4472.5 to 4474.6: 13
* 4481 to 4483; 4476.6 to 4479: 29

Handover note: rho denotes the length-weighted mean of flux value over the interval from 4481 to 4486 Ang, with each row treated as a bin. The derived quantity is 46.1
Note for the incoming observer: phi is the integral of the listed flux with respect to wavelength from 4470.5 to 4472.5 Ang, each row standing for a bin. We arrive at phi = 92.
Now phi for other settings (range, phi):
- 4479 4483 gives 182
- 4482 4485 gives 138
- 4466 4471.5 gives 242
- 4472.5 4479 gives 314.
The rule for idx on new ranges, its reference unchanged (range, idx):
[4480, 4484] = 1.0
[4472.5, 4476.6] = 0.7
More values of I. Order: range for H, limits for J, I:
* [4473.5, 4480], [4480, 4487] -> -47.7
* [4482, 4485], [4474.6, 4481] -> -46.6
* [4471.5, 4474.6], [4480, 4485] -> -47.5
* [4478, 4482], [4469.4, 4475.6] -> -47.1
